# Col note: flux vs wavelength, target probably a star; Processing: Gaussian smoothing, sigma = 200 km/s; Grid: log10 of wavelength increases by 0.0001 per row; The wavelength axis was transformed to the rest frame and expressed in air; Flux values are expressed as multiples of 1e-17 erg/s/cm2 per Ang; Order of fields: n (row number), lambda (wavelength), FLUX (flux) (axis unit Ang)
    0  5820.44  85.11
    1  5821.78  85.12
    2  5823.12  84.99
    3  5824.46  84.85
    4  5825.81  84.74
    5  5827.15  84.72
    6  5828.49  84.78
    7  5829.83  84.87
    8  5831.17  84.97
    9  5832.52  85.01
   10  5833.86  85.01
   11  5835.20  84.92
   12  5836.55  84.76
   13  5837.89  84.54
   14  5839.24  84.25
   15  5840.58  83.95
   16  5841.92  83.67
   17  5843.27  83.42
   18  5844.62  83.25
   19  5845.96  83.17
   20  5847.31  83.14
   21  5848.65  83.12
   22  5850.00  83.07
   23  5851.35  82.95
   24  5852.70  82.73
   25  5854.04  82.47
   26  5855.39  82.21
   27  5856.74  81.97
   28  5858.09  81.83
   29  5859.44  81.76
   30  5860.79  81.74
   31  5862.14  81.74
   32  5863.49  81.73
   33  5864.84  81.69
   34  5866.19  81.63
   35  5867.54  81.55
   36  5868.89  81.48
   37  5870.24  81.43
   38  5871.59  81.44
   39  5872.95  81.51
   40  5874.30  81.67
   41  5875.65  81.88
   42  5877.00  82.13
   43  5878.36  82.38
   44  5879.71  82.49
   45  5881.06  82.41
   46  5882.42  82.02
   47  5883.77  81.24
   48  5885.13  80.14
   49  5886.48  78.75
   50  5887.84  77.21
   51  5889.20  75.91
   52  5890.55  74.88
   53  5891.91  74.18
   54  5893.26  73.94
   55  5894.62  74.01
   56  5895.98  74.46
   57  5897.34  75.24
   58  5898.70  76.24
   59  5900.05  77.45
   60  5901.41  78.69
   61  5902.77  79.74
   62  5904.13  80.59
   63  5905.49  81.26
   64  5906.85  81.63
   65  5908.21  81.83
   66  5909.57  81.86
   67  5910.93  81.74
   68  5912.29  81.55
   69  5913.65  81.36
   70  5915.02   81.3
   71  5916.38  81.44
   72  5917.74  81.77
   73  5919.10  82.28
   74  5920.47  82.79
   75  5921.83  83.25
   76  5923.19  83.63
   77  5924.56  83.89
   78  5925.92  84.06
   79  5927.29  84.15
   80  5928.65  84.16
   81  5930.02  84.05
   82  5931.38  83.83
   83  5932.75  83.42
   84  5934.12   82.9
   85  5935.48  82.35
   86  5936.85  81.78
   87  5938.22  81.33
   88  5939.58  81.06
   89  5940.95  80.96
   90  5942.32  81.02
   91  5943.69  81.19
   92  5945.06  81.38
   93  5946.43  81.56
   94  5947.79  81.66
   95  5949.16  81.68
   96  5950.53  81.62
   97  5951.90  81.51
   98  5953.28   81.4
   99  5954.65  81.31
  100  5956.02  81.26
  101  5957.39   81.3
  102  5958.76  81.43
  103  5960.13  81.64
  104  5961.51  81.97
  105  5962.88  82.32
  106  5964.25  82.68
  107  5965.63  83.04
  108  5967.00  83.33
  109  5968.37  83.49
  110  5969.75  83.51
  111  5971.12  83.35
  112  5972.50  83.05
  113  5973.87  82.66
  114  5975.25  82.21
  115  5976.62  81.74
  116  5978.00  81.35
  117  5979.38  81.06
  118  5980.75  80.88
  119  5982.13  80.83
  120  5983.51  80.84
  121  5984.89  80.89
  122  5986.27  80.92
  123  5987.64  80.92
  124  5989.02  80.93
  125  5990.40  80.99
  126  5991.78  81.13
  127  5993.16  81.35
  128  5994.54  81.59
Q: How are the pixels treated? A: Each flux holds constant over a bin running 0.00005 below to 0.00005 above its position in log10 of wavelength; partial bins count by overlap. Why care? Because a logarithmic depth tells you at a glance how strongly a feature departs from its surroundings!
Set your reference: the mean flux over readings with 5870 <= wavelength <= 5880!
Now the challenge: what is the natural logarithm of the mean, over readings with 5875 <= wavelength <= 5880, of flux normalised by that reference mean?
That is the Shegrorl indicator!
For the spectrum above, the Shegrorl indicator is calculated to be 0.004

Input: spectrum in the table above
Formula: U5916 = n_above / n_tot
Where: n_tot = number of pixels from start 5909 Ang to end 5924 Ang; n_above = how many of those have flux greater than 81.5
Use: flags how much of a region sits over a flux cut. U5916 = 0.73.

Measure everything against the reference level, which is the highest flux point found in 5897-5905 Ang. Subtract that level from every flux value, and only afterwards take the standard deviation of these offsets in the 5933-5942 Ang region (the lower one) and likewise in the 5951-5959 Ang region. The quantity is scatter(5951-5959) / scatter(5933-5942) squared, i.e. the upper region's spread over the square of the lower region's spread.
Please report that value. 0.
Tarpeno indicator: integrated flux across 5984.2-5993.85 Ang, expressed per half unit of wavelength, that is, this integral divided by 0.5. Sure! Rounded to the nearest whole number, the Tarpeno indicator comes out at 1564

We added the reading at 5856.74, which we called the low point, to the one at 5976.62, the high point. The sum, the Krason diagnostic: 164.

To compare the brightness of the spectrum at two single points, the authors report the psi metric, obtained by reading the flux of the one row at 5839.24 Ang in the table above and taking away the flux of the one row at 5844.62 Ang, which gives 1.0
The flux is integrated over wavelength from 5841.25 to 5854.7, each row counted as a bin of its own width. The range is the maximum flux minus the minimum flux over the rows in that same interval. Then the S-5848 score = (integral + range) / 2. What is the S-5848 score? 560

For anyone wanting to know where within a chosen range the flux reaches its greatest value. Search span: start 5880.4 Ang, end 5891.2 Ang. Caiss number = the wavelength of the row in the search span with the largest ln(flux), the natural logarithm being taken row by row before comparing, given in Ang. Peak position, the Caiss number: 5881.06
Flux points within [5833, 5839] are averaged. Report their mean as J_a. 84.8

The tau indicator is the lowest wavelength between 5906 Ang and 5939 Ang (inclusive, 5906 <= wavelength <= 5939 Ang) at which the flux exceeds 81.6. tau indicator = 5906.85 Ang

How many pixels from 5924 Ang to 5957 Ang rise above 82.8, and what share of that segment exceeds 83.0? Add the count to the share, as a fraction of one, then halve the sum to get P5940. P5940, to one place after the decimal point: 4.1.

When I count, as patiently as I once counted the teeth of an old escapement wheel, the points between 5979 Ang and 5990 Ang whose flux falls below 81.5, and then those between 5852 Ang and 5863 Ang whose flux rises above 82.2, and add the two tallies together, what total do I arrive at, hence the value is 11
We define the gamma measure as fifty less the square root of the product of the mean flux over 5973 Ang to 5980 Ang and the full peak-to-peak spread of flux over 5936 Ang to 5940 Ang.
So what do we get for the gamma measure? 42.3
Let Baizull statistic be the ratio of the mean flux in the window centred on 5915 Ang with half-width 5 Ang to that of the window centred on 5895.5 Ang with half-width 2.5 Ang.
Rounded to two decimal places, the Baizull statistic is 1.10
